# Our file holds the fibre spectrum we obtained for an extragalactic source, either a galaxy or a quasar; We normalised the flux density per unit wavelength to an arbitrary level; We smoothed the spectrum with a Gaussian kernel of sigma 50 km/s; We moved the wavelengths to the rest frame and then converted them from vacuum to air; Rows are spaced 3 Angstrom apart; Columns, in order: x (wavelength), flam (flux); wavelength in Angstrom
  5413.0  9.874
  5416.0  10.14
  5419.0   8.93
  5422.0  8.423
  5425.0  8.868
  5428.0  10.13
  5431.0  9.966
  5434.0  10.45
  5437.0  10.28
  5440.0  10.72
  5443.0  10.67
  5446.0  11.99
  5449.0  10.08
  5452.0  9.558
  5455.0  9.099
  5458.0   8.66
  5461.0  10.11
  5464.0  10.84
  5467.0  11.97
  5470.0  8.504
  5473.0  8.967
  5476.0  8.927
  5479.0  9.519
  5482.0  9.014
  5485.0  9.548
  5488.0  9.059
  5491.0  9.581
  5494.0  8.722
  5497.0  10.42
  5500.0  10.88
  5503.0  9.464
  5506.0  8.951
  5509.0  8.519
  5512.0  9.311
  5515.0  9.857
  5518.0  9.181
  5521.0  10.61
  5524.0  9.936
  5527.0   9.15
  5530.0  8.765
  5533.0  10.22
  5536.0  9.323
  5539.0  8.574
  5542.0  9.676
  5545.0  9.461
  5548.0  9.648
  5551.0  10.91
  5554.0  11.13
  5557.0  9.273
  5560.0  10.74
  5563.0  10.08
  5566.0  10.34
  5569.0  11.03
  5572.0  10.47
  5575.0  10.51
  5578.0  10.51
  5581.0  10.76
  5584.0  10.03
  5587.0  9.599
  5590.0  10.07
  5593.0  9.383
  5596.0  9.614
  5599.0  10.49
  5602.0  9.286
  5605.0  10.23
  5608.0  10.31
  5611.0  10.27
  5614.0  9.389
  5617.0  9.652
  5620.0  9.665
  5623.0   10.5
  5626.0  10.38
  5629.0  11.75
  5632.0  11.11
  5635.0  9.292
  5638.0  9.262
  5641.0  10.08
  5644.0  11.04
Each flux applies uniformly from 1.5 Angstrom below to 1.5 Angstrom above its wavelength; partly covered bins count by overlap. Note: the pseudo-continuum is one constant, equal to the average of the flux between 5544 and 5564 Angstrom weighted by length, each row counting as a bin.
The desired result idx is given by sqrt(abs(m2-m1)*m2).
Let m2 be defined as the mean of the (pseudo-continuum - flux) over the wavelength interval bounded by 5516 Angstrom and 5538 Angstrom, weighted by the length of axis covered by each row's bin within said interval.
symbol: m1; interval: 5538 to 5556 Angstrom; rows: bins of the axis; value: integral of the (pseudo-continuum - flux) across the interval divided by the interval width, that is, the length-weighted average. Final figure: 0.46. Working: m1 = 0.28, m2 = 0.6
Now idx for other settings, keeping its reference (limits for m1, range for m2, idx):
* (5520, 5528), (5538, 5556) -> 0.07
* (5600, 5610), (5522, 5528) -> 0.41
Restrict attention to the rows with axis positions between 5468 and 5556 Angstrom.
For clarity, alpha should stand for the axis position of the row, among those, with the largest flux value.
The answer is 5554.0 Angstrom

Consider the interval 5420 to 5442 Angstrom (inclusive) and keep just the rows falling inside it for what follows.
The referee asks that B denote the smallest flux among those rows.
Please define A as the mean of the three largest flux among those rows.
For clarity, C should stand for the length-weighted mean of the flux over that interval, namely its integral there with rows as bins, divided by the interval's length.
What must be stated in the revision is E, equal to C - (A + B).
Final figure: -9.1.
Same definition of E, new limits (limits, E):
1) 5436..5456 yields -9.9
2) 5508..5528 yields -9.1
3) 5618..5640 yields -10.1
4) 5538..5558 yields -9.3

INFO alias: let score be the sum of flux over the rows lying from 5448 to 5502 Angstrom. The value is 173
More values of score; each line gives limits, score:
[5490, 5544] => 171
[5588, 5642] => 181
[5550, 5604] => 184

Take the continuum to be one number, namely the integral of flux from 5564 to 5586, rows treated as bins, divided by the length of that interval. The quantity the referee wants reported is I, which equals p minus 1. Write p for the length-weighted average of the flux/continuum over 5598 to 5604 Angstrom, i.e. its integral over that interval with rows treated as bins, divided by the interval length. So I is -0.06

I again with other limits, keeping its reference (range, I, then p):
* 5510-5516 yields -0.10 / 0.90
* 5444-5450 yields 0.06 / 1.06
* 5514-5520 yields -0.09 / 0.91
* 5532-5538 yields -0.08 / 0.92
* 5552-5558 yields -0.01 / 0.99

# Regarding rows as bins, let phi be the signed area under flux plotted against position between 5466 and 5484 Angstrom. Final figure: 169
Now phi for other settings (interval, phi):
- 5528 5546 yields 168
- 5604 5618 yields 140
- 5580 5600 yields 199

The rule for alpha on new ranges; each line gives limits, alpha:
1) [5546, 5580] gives 5554.0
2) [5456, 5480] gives 5467.0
